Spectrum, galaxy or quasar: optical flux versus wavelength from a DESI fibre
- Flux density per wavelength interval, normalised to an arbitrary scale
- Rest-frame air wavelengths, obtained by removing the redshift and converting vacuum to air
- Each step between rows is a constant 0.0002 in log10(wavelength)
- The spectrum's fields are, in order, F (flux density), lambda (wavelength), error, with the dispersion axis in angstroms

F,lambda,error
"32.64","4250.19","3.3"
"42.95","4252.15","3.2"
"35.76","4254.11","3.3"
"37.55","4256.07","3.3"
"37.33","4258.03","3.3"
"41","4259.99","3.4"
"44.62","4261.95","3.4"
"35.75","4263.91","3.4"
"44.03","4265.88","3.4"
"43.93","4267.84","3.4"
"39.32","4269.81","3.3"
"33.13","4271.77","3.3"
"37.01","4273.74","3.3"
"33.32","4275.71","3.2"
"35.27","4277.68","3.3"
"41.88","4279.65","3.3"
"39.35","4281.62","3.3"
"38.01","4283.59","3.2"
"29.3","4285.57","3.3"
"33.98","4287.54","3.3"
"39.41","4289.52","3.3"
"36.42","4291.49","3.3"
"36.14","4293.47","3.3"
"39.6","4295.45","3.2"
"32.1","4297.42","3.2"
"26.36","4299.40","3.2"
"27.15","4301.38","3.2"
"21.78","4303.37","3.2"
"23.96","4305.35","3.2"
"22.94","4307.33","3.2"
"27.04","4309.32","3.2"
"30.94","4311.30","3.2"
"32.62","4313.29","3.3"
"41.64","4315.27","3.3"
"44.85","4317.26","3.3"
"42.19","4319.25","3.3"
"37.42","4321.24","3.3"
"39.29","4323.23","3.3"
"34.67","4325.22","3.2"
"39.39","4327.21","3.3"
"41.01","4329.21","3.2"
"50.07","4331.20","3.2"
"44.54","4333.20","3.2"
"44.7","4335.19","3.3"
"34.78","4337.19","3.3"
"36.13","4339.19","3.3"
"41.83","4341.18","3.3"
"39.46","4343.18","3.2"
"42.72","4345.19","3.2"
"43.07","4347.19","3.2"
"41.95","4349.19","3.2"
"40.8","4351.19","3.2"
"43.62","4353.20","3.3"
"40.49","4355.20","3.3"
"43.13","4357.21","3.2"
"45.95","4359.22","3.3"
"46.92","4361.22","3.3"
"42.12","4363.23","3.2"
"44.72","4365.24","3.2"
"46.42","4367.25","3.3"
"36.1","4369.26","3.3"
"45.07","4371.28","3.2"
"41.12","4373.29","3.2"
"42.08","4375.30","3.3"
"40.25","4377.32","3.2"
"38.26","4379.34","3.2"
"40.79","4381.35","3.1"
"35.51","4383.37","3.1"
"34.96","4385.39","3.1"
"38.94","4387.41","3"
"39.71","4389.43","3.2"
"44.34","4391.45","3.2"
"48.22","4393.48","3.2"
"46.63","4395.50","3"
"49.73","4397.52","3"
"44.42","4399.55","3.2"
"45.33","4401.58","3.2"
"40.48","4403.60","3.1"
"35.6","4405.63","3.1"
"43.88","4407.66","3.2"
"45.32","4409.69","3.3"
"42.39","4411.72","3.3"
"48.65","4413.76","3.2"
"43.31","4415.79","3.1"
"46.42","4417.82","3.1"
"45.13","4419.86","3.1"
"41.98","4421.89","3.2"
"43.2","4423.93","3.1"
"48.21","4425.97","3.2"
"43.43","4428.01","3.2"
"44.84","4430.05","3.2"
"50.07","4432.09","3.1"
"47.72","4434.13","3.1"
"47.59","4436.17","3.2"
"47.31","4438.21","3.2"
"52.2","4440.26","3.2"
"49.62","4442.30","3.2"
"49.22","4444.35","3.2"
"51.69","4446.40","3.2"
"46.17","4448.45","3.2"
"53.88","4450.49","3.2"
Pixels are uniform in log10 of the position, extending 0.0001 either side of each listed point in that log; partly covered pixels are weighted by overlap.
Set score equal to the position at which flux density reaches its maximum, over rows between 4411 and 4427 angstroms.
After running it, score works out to 4413.76 angstroms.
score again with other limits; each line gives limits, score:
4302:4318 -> 4317.26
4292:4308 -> 4295.45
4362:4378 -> 4367.25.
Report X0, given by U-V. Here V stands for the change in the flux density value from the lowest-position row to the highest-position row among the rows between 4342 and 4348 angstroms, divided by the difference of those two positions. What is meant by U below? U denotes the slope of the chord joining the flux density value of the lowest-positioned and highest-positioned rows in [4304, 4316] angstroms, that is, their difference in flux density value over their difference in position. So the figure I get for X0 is 0.9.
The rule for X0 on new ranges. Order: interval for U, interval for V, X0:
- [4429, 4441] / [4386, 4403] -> 0.3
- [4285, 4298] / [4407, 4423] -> 0.4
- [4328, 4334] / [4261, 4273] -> 2.1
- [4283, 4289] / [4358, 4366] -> -0.8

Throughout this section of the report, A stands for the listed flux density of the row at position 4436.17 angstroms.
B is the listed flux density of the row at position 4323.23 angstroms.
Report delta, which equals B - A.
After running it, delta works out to -8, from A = 47.59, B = 39.29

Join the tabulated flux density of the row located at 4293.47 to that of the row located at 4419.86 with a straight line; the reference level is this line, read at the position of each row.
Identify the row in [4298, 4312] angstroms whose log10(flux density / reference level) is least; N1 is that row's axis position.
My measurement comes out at 4303.37 angstroms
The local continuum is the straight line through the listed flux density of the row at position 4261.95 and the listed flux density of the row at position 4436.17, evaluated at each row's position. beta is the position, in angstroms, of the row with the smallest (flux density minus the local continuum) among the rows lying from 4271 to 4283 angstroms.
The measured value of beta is 4271.77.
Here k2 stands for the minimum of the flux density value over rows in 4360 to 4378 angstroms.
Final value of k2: 36.1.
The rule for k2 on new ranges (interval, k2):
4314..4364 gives 34.67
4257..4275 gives 33.13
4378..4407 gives 34.96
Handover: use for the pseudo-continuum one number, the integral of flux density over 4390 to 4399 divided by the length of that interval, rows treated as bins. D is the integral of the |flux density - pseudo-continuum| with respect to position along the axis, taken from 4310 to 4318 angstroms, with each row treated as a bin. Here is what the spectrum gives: 79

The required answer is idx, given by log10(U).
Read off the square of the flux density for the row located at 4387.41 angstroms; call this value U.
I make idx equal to 3.18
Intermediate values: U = 1516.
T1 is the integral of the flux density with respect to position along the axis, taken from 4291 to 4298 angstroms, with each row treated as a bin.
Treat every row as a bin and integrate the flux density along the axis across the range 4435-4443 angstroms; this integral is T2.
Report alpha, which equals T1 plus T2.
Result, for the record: 647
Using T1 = 254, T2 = 393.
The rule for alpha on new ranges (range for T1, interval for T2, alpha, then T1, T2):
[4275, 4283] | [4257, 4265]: 619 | 301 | 318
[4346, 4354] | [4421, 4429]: 692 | 339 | 354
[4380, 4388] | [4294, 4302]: 555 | 300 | 254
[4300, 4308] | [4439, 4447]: 597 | 193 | 404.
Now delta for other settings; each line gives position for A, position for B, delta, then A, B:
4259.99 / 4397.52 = 9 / 41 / 49.73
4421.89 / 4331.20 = 8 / 41.98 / 50.07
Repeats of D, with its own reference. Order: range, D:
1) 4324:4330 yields 50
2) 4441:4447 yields 21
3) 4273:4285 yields 114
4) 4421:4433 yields 36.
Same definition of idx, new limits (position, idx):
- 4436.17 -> 3.36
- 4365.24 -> 3.30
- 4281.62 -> 3.19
